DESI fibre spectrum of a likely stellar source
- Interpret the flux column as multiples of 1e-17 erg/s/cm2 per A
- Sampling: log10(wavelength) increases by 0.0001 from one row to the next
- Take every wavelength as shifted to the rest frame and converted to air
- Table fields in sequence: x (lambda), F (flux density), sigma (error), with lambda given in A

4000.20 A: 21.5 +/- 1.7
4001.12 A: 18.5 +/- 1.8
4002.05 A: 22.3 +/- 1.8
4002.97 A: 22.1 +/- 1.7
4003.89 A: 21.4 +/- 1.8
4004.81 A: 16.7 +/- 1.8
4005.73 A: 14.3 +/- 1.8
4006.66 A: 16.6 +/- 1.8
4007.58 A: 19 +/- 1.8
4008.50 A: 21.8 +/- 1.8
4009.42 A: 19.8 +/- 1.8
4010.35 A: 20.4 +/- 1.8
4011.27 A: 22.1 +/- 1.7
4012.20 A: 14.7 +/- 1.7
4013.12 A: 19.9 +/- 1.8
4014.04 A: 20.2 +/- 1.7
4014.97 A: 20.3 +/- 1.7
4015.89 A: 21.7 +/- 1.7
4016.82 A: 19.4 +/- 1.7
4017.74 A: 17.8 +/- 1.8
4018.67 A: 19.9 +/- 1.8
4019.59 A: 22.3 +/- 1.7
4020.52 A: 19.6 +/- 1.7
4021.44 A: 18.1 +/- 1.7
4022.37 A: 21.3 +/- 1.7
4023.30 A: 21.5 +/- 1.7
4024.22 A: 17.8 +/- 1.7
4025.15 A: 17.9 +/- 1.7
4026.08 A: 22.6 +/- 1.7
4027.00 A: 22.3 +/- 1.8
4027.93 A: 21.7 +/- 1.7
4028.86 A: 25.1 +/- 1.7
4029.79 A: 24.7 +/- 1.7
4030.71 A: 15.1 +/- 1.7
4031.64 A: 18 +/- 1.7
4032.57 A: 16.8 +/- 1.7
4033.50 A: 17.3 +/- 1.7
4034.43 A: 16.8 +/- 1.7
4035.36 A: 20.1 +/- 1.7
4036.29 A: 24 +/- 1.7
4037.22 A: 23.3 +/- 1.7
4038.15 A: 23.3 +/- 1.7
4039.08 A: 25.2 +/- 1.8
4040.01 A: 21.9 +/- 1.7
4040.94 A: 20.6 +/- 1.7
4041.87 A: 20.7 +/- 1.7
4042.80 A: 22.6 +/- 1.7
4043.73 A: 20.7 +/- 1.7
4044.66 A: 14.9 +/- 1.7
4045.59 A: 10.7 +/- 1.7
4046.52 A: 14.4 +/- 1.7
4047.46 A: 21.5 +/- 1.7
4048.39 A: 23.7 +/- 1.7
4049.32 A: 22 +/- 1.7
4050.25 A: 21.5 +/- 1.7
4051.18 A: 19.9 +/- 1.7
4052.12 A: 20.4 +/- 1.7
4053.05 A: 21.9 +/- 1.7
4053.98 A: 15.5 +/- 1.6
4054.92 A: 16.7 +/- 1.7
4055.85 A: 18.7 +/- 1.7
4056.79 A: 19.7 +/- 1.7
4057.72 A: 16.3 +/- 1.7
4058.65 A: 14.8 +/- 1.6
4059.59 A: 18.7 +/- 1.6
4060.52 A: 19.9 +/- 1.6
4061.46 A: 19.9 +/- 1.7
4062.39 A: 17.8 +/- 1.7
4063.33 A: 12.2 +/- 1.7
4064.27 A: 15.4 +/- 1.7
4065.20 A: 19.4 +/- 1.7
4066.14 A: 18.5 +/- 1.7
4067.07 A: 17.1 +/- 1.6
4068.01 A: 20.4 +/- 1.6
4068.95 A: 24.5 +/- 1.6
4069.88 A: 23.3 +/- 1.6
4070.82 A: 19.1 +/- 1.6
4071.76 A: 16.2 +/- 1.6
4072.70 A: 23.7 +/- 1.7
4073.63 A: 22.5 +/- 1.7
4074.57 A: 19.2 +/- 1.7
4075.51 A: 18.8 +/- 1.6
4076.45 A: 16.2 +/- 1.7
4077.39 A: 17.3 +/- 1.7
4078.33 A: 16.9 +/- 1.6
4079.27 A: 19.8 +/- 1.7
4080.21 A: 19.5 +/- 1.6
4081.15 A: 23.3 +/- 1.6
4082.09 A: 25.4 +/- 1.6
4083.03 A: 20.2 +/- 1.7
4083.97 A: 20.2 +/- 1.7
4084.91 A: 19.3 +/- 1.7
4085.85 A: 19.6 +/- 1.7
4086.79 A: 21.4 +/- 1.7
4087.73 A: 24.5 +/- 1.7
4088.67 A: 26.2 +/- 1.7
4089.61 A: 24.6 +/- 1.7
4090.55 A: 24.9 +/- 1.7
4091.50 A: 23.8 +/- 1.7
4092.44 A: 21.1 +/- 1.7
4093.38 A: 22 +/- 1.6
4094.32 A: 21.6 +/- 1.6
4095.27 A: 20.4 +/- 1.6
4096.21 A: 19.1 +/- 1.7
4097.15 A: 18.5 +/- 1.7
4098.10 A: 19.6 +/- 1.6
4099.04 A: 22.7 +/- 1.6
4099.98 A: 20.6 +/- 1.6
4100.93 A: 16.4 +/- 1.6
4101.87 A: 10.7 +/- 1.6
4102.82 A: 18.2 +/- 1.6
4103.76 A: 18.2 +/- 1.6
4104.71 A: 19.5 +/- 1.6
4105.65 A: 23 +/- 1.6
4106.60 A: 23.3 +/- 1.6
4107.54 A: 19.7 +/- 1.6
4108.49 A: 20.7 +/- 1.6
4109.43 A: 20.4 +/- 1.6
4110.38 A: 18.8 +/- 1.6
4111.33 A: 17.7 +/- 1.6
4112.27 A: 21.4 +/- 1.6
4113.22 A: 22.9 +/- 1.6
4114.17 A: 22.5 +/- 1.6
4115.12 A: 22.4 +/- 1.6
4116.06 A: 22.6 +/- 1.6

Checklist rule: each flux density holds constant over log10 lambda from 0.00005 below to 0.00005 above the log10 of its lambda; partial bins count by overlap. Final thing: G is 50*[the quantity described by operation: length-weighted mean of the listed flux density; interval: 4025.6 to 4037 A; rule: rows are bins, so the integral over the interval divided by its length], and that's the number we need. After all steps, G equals 1021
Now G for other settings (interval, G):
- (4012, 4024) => 992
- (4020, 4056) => 1002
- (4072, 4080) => 960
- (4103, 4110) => 1029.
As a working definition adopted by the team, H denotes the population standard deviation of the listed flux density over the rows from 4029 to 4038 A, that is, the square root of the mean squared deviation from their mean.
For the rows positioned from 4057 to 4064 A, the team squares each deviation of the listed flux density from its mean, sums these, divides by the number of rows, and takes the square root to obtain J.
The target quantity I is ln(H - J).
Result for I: -0.3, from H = 3.4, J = 2.64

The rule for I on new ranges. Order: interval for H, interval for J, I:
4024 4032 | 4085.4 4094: 0.2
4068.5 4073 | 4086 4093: 0.4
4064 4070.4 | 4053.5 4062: 0.1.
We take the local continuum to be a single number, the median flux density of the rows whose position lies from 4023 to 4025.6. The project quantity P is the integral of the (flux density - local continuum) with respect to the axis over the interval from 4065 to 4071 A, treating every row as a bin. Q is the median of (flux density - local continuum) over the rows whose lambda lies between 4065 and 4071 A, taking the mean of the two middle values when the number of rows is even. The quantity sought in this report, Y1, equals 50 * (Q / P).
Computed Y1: 4.9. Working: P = 15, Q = 1.5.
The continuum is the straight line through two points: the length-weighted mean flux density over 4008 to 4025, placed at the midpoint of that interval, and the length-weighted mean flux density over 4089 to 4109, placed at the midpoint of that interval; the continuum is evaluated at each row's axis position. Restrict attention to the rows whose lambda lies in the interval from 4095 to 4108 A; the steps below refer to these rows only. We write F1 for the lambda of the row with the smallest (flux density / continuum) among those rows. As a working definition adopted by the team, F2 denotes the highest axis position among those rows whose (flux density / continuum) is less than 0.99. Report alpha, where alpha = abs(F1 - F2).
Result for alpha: 5.7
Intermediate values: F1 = 4101.87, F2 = 4107.54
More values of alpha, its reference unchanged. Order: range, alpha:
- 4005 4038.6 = 28.7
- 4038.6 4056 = 10.3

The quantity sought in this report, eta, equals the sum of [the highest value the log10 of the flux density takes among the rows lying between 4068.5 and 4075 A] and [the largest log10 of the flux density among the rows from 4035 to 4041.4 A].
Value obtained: 2.79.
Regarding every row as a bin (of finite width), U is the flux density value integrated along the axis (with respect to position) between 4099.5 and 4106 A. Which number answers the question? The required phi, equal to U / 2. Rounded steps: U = 117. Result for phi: 58.5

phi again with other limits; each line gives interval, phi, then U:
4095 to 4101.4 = 62.7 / 125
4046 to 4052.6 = 67.3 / 135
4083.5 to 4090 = 72.3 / 145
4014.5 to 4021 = 65.5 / 131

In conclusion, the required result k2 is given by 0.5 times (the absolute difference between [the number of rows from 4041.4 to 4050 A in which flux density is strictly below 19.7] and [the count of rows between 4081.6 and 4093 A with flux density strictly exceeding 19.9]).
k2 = 3.5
